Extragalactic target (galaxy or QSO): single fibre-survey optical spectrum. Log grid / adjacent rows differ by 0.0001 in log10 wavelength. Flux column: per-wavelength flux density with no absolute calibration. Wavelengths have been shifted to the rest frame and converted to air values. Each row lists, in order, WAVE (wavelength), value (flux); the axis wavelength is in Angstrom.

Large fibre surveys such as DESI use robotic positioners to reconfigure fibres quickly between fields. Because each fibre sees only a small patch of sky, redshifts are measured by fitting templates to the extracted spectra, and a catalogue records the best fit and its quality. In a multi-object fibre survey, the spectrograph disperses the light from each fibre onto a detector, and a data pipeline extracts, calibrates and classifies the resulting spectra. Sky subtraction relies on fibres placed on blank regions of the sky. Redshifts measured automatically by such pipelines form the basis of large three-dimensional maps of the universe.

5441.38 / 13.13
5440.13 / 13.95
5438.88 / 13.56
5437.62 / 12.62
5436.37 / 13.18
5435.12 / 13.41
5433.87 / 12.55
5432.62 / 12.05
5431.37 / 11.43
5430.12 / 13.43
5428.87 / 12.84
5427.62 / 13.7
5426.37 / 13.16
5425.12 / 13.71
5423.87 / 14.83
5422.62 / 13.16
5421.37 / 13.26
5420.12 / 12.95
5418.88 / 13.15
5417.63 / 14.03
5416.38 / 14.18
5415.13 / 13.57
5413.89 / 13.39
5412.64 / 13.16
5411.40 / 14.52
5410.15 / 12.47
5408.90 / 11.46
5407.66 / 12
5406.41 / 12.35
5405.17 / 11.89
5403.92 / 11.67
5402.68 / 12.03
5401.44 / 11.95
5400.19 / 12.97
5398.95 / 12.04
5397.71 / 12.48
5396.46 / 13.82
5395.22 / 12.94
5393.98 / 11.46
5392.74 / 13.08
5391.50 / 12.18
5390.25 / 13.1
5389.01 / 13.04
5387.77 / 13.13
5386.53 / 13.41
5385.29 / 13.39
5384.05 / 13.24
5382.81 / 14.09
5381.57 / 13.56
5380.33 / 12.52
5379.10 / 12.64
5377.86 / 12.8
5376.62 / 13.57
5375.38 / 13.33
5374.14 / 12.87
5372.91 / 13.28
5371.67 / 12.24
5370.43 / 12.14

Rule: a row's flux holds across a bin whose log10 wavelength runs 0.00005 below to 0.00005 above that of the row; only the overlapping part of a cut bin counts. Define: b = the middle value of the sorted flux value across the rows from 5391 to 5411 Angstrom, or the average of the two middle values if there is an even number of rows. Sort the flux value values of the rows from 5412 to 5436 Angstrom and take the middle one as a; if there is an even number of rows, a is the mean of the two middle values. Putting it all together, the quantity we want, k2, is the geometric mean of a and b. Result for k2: 12.67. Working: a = 13.3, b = 12.1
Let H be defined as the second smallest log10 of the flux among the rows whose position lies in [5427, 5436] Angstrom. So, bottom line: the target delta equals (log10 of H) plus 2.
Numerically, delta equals 2.03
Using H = 1.08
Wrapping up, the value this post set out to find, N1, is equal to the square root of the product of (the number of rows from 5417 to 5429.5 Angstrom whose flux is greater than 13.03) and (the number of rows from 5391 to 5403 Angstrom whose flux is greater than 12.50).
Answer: 5.7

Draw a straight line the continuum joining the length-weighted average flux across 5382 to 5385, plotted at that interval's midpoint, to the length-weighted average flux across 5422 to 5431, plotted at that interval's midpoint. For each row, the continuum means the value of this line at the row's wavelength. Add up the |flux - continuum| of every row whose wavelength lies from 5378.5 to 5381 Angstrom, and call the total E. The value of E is 2.1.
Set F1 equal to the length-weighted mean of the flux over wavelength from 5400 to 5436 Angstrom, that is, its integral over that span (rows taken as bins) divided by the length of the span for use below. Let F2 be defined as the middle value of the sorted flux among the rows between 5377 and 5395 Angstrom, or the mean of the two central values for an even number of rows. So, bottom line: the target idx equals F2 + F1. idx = 26.0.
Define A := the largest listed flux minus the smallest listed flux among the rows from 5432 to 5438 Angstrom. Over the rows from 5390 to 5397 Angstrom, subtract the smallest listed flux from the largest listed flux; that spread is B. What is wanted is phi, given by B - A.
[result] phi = 1.0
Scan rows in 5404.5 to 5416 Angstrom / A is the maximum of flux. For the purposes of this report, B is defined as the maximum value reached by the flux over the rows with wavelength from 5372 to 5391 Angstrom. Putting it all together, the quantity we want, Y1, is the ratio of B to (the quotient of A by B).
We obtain 13.7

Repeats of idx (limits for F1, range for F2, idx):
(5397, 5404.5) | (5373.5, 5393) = 25.3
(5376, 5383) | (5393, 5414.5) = 25.5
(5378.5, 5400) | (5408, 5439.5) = 26.1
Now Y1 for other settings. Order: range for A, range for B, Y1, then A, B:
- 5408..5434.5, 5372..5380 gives 12.4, 14.83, 13.57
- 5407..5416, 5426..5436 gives 12.9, 14.52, 13.7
